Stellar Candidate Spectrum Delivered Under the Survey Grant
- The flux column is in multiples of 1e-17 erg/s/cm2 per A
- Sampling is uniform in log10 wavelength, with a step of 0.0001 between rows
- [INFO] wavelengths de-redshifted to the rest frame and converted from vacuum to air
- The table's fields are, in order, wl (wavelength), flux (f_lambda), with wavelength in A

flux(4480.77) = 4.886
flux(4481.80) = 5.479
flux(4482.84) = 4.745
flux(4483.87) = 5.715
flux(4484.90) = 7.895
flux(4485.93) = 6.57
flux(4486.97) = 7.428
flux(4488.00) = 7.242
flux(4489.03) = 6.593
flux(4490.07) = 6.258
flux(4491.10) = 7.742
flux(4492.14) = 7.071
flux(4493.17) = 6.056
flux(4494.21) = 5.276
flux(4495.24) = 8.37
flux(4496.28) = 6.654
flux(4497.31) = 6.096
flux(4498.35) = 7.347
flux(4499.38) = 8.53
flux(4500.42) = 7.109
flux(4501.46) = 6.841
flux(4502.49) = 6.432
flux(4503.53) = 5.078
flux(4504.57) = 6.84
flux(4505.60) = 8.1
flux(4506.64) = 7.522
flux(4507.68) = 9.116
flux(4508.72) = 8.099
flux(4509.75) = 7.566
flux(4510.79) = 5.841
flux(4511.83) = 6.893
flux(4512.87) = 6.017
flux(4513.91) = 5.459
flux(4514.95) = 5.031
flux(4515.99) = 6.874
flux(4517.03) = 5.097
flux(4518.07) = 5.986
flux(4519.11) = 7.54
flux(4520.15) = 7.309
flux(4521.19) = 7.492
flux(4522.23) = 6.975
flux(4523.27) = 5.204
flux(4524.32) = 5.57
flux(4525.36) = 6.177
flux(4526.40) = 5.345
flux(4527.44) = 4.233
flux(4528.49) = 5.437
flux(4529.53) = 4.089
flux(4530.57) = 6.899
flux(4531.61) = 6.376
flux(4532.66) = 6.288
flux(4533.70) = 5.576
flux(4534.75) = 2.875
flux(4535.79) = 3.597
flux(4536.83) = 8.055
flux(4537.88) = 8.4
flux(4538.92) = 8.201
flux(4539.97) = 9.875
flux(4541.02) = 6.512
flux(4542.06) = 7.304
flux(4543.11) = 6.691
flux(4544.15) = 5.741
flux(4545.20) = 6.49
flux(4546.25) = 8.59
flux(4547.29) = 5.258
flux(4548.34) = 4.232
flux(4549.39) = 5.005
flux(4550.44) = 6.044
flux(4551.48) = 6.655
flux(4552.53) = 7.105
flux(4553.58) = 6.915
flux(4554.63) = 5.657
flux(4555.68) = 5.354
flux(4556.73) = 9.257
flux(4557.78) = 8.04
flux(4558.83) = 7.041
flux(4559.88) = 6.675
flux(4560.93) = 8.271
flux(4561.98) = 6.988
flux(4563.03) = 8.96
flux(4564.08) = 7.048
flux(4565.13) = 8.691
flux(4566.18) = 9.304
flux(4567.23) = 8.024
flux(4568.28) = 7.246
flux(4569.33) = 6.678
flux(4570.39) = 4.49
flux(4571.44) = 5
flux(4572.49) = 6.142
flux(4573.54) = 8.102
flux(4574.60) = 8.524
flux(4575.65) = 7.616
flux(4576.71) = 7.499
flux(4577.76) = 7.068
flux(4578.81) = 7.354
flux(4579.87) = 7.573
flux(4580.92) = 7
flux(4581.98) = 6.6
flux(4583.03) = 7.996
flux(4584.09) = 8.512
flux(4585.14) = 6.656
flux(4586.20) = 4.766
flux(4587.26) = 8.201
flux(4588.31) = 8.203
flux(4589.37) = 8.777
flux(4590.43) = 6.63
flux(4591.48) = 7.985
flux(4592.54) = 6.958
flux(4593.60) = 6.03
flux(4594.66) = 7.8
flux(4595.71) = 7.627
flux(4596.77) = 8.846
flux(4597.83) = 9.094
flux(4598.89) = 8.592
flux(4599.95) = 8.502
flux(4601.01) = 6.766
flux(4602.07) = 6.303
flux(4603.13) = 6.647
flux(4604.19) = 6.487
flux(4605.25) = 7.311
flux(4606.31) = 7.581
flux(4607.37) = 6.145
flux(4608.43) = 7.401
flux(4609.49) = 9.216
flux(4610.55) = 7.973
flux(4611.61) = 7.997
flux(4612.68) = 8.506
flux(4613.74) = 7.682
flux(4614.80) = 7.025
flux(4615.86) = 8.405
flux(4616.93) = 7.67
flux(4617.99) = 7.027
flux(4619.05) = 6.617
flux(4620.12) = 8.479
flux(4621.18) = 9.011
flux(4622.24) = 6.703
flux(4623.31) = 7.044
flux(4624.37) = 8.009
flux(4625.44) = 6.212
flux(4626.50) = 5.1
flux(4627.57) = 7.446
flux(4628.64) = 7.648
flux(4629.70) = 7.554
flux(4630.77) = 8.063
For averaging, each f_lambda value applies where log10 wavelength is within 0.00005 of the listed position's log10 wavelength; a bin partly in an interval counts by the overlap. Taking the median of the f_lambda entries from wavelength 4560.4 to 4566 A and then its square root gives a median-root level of 2.88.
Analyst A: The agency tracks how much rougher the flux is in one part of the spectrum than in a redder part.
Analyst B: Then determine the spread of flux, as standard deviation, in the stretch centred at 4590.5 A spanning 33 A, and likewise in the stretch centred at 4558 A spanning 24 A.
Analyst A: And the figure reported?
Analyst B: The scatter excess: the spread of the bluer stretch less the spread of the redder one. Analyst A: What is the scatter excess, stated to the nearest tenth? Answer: 0.4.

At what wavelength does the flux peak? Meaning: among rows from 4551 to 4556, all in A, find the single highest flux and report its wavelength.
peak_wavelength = 4552.53 A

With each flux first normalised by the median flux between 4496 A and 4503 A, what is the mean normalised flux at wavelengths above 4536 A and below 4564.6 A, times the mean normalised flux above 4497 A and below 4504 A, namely 1.02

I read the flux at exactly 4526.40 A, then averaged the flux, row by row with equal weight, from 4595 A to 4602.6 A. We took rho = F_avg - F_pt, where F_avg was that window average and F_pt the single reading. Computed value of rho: 2.6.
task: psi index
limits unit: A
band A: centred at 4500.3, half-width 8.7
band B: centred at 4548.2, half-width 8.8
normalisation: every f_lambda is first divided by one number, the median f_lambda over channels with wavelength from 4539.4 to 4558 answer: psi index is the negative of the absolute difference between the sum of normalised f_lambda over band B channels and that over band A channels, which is -1.19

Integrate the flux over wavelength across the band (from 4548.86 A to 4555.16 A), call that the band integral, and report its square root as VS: 6.26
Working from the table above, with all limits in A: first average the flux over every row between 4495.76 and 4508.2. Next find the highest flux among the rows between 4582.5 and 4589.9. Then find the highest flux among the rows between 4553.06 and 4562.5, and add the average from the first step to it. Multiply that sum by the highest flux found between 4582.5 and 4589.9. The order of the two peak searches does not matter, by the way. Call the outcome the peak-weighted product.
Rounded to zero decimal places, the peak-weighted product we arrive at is 144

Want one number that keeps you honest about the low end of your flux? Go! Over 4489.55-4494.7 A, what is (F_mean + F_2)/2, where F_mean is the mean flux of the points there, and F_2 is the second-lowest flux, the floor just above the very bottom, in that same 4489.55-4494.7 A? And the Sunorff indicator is 6.3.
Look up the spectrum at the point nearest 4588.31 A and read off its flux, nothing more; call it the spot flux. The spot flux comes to 8.203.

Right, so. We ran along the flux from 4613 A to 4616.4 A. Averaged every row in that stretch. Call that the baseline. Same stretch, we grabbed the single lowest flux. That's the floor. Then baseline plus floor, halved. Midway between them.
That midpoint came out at 7.4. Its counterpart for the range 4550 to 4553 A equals 6.3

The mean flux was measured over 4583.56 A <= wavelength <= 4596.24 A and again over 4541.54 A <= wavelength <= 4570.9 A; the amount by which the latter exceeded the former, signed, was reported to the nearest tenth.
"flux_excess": -0.4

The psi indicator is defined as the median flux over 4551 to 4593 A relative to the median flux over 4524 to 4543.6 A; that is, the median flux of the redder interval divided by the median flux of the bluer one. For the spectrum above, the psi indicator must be 1.14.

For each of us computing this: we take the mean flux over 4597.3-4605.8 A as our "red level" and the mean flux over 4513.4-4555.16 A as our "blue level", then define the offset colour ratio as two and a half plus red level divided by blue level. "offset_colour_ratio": 3.70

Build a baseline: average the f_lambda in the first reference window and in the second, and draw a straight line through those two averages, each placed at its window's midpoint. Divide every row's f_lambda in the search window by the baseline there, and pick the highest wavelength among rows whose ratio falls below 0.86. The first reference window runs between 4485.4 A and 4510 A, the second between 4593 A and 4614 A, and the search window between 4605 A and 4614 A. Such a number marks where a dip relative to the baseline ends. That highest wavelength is 4607.37 A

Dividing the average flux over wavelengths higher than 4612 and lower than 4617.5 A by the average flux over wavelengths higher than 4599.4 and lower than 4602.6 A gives 1.09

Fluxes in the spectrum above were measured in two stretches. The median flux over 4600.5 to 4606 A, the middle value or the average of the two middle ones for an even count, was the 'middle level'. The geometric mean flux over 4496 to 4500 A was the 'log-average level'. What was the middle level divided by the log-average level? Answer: 0.94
